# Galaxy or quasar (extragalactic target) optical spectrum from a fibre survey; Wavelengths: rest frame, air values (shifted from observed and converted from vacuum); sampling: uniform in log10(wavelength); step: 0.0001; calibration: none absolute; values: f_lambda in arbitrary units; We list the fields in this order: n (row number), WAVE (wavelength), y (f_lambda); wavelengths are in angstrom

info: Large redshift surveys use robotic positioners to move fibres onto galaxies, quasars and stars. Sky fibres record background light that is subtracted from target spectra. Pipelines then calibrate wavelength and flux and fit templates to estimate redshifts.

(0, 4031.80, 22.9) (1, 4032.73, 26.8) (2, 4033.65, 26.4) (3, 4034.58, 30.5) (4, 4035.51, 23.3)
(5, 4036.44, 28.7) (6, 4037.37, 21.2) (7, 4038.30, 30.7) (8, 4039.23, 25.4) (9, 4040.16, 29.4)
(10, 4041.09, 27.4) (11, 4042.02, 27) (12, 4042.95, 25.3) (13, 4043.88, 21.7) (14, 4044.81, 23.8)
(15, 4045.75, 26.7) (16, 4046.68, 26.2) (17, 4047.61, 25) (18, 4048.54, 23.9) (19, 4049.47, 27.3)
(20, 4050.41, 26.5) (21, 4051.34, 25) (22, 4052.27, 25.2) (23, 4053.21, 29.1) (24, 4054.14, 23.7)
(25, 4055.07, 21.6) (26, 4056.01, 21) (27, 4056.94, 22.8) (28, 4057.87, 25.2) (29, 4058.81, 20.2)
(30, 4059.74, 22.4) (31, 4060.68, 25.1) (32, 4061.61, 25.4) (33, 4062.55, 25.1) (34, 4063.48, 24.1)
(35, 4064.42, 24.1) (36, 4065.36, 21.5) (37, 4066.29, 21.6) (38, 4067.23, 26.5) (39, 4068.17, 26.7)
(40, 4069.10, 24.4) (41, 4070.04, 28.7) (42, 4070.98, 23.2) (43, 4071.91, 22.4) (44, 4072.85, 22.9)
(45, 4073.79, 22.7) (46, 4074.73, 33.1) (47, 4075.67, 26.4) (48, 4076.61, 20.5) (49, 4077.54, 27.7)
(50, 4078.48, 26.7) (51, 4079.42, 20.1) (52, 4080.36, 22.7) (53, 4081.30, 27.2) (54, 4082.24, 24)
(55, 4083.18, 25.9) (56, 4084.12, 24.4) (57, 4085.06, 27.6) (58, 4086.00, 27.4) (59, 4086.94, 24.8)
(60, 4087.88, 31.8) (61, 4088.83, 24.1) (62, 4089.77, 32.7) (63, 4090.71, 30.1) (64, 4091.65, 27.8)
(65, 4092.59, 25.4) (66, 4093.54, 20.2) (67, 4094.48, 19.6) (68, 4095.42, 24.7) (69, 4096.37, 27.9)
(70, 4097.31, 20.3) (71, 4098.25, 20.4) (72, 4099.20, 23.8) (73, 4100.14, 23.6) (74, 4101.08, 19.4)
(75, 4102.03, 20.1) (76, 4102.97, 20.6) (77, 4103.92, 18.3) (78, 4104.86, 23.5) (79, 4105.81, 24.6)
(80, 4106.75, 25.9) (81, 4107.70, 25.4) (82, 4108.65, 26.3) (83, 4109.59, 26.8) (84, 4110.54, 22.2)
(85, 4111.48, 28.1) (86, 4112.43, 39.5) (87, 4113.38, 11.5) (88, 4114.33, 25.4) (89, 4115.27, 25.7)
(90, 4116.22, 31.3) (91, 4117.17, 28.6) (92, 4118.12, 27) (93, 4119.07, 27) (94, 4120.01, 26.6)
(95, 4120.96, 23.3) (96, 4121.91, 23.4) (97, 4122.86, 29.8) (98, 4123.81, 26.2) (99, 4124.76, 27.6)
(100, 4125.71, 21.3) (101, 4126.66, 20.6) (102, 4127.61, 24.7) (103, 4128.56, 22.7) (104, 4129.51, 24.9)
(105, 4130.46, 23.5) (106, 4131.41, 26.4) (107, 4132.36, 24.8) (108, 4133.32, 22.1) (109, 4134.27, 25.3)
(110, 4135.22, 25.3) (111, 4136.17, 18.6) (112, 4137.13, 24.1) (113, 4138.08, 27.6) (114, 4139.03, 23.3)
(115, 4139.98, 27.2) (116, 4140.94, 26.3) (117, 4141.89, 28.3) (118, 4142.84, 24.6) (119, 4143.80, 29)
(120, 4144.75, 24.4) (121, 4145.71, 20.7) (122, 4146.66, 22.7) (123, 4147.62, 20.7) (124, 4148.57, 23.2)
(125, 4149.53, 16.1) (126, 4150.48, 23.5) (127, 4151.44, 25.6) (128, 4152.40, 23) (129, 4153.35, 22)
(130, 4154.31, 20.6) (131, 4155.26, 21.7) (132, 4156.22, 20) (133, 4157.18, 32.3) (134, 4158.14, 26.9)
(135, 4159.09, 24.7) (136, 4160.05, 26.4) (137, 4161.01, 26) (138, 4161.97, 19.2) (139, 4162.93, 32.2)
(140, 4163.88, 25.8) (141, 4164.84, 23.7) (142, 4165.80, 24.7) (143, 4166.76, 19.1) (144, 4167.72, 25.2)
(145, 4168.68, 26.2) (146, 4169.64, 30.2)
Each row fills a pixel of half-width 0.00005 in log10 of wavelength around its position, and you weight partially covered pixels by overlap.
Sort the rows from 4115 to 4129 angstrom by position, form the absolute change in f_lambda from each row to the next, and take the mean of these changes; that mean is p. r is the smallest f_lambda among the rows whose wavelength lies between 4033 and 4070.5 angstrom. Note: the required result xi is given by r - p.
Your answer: 17.5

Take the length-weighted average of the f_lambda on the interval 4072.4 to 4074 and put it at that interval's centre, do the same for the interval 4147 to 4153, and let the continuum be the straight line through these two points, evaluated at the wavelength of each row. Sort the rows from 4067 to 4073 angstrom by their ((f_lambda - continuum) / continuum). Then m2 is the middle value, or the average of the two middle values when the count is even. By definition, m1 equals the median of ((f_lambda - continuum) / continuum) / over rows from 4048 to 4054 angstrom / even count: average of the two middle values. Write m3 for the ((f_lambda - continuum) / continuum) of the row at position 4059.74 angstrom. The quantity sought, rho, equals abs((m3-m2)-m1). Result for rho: 0.22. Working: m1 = 0.12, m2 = 0.07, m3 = -0.02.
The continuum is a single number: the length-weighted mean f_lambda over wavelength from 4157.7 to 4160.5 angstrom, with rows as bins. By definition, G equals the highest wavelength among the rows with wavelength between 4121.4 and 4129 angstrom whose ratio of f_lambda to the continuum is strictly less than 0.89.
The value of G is 4128.56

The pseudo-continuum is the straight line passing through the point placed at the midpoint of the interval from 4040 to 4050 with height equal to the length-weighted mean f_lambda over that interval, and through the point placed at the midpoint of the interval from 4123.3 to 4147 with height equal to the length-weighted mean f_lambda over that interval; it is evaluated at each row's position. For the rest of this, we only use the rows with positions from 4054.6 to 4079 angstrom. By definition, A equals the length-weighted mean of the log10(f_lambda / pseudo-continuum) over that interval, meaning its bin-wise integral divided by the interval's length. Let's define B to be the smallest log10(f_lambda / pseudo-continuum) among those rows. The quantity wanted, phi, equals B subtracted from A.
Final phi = 0.08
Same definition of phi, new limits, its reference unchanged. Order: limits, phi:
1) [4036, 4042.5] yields 0.10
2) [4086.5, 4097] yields 0.12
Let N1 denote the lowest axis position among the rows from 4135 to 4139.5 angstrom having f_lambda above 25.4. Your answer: 4138.08 angstrom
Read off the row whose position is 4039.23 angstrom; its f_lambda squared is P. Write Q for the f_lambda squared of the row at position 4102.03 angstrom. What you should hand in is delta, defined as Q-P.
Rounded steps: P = 645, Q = 404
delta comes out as -241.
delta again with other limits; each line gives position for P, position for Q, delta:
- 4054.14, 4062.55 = 68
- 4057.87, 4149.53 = -376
